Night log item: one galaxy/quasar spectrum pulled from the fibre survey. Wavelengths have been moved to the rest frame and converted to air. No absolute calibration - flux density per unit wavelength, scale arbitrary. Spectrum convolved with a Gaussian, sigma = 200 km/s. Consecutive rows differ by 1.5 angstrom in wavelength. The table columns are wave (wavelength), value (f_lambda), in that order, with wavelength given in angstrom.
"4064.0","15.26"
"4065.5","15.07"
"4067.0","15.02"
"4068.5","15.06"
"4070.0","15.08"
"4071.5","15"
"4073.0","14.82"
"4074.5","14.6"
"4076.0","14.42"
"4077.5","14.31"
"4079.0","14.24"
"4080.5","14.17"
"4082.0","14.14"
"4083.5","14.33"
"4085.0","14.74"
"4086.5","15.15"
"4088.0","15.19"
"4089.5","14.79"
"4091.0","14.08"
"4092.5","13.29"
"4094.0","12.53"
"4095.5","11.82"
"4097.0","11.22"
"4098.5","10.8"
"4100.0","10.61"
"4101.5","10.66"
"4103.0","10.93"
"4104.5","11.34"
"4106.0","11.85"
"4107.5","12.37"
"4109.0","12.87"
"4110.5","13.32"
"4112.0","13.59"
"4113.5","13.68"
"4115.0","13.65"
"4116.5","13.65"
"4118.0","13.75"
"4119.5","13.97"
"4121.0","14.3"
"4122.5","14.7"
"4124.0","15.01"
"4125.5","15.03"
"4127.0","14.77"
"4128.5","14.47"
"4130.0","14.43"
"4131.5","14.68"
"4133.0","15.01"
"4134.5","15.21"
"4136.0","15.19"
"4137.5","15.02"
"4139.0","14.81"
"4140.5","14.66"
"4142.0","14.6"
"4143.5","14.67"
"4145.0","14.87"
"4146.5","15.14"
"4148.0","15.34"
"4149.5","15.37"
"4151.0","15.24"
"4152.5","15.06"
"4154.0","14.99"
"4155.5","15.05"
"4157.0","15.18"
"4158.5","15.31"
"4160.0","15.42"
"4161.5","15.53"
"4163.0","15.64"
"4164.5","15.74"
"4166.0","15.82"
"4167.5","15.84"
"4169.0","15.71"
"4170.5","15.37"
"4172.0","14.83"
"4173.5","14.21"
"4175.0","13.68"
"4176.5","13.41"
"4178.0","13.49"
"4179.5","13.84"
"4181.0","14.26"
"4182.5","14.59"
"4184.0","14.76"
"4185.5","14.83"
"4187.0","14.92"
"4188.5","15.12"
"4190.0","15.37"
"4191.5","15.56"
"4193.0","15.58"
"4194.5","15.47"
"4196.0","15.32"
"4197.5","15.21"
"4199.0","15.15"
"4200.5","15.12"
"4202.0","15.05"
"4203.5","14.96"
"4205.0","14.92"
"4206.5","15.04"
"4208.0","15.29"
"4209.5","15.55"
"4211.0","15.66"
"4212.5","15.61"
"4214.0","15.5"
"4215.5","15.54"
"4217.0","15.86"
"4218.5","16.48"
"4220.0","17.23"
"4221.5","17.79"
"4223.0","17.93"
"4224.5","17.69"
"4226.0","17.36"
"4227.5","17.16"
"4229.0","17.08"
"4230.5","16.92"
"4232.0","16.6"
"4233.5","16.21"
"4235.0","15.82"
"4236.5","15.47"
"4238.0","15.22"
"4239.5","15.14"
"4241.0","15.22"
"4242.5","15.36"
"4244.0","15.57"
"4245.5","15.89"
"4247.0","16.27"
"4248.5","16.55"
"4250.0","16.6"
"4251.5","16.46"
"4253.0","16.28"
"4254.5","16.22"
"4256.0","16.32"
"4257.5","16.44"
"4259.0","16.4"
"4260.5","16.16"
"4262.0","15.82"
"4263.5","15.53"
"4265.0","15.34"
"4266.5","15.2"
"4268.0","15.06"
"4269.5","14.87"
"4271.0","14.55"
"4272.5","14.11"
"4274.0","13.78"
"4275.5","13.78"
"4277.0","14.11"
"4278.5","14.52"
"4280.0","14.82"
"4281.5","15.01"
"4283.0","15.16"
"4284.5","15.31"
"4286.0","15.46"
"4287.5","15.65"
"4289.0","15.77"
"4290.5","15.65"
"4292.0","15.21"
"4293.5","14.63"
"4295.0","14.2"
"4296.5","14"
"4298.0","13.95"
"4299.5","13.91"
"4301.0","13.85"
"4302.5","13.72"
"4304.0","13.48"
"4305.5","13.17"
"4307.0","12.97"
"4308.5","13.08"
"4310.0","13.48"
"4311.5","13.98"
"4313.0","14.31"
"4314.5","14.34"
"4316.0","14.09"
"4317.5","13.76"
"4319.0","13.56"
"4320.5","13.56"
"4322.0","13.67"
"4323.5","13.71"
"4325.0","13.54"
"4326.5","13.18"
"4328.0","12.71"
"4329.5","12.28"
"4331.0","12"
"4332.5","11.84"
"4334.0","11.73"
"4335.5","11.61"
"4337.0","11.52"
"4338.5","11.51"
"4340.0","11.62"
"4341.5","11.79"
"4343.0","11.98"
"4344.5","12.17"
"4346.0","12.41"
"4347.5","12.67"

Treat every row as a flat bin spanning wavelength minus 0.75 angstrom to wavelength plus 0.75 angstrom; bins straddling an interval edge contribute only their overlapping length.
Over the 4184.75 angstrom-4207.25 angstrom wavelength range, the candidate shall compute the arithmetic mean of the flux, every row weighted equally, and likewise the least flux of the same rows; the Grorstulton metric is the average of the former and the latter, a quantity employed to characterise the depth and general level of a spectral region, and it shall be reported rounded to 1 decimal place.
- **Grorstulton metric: 15.0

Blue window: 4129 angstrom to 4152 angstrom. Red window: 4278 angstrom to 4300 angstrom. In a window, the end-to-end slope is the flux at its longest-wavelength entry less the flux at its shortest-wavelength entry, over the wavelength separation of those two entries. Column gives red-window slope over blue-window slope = -1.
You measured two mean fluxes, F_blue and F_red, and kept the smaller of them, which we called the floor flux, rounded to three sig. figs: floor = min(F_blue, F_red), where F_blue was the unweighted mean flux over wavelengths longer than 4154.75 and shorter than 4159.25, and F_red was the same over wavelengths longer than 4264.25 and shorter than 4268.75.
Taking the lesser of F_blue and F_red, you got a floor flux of 15.2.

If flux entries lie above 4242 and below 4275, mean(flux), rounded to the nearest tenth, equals 15.7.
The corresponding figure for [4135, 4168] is 15.2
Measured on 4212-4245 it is 16.3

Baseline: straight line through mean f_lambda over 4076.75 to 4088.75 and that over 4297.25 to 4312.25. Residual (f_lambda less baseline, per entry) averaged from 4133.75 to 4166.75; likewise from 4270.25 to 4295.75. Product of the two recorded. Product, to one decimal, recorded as 1.1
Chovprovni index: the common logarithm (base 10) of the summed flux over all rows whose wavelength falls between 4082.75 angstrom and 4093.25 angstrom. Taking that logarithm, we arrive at 2.01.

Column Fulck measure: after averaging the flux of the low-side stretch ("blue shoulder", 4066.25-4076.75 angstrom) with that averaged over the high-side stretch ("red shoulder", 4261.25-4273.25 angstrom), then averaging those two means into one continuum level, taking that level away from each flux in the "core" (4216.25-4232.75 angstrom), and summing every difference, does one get 24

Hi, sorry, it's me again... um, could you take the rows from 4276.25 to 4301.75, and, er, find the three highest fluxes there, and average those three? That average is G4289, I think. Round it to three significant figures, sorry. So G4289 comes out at 15.7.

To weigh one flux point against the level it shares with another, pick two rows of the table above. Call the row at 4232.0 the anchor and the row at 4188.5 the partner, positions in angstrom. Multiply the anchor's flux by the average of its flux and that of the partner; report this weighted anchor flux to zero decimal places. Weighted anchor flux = 263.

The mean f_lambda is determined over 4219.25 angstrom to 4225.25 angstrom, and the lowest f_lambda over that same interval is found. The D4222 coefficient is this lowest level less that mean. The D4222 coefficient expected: -0.43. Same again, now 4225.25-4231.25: -0.21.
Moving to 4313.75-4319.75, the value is -0.38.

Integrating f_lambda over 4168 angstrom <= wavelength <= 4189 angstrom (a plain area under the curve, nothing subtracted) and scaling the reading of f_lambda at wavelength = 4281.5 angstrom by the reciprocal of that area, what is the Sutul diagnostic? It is 0.049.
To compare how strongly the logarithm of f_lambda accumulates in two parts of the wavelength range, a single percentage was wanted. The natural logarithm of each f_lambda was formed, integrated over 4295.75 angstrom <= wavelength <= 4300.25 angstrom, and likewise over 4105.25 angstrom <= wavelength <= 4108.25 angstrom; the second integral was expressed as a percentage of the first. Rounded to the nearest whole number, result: 63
